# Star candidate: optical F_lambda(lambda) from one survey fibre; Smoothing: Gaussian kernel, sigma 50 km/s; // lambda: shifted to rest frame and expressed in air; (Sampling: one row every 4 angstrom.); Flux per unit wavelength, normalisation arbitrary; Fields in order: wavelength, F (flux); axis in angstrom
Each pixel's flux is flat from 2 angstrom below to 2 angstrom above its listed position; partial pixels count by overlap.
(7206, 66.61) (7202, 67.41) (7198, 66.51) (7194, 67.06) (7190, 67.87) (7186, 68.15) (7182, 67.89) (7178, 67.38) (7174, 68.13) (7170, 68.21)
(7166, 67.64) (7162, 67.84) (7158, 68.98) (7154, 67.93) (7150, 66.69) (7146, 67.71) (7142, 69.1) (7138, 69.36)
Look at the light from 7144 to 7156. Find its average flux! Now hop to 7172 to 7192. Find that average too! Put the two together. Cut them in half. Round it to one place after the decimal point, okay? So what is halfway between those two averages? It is 67.7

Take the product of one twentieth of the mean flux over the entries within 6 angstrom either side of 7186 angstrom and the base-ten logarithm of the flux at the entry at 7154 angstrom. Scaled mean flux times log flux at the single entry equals 6.23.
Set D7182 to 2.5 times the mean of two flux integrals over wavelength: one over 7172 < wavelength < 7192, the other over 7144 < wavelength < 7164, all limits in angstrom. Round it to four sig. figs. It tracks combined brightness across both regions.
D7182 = 3393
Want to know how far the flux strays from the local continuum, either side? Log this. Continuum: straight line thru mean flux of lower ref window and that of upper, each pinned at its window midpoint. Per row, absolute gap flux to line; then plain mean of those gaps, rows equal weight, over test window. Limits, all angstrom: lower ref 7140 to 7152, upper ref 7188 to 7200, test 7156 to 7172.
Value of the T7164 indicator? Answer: 0.59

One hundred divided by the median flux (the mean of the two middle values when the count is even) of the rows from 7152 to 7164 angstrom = 1.47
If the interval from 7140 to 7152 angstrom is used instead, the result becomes 1.48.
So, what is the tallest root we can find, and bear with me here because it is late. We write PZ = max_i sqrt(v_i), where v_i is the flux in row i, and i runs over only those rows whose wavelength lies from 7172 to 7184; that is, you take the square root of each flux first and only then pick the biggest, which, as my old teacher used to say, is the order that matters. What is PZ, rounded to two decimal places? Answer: 8.25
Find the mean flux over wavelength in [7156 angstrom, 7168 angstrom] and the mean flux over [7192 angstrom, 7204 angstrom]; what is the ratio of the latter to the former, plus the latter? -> 68.0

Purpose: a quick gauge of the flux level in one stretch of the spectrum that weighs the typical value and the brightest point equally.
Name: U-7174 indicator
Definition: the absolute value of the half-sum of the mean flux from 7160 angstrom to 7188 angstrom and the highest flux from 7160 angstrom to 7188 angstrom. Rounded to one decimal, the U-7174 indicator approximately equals 68.1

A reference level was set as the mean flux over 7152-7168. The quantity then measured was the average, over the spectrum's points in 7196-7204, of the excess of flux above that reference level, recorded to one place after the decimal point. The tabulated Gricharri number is -1.1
